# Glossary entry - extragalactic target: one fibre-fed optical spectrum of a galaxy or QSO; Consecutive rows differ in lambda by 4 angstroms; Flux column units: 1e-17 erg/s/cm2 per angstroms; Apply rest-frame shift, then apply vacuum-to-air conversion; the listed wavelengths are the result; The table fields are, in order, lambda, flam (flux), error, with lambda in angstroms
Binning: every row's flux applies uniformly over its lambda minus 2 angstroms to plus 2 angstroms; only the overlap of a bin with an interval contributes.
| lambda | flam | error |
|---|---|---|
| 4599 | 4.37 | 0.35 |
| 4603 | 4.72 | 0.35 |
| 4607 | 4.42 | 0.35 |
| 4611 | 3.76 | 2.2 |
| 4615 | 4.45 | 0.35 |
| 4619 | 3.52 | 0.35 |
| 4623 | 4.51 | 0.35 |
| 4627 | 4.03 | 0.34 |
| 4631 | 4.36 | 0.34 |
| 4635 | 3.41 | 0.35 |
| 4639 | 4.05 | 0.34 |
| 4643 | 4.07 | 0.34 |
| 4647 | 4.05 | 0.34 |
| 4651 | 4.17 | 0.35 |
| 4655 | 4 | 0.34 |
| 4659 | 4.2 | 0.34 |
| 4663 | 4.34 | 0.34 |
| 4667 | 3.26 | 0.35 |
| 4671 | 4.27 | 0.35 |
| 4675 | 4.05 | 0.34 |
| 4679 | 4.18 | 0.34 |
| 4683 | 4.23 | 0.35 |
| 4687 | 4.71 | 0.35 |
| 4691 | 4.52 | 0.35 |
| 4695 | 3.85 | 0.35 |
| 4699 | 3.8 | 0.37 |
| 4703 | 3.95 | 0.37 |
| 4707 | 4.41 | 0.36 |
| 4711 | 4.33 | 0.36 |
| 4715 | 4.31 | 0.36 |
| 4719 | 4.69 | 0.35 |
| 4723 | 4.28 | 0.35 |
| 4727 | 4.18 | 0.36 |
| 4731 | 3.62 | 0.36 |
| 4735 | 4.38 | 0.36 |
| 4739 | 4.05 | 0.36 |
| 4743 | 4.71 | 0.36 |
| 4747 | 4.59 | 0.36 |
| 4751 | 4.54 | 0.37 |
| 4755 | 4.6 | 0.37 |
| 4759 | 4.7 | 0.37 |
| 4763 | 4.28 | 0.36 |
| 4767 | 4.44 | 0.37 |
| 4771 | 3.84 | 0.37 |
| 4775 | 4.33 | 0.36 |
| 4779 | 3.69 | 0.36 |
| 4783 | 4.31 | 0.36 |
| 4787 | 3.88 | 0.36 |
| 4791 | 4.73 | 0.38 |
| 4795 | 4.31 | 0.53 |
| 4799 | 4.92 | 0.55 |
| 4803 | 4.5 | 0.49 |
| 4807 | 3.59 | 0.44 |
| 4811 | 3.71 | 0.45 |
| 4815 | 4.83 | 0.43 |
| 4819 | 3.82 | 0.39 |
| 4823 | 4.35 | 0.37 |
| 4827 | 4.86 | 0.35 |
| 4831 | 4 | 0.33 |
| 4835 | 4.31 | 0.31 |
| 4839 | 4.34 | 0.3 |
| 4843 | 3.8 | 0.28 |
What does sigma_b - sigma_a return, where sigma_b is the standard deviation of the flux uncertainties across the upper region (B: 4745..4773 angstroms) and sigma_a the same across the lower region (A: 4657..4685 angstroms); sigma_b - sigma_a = 0.000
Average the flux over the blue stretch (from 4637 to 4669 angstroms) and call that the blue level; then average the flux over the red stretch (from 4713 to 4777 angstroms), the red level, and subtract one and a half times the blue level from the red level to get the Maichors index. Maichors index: -1.68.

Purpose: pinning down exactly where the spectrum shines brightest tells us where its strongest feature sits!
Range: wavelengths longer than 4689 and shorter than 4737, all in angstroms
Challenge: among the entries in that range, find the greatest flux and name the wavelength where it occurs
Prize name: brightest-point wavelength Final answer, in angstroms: 4719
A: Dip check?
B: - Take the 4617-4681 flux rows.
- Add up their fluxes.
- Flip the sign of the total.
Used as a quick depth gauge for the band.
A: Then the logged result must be -64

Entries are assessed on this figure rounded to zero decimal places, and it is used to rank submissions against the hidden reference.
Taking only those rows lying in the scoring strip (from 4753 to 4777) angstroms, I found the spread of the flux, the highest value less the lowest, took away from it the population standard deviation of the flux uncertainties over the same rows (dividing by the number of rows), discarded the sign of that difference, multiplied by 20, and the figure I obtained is 17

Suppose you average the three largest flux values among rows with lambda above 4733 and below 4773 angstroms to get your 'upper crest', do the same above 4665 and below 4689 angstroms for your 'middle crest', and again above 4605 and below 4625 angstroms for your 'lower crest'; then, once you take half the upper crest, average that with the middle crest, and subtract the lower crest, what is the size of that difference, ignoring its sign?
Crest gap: 1.09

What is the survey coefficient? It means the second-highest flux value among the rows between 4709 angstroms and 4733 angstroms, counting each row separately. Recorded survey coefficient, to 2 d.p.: 4.33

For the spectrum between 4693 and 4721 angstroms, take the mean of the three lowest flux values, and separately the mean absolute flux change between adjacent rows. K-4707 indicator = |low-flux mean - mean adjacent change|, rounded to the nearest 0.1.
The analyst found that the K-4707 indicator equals 3.7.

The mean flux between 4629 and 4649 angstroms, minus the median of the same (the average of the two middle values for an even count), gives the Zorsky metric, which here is -0.06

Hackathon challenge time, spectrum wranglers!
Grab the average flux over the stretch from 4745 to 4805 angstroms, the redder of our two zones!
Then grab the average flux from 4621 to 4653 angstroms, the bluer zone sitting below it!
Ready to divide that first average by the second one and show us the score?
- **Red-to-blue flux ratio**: 1.07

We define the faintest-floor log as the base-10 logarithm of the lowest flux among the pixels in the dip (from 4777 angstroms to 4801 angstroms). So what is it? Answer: 0.567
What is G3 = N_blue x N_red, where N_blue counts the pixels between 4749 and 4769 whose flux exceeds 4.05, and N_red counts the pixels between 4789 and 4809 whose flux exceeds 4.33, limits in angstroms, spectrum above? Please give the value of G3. 15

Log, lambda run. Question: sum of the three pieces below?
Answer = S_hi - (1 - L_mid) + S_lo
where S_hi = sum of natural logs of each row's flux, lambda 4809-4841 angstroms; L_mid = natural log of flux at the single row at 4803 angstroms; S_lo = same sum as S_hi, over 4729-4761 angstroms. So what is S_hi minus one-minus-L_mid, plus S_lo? 23.9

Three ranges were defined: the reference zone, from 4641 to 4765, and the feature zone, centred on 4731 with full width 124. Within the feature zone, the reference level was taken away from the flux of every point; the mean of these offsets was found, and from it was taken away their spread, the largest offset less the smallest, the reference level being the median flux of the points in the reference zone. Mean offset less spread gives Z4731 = -1.11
